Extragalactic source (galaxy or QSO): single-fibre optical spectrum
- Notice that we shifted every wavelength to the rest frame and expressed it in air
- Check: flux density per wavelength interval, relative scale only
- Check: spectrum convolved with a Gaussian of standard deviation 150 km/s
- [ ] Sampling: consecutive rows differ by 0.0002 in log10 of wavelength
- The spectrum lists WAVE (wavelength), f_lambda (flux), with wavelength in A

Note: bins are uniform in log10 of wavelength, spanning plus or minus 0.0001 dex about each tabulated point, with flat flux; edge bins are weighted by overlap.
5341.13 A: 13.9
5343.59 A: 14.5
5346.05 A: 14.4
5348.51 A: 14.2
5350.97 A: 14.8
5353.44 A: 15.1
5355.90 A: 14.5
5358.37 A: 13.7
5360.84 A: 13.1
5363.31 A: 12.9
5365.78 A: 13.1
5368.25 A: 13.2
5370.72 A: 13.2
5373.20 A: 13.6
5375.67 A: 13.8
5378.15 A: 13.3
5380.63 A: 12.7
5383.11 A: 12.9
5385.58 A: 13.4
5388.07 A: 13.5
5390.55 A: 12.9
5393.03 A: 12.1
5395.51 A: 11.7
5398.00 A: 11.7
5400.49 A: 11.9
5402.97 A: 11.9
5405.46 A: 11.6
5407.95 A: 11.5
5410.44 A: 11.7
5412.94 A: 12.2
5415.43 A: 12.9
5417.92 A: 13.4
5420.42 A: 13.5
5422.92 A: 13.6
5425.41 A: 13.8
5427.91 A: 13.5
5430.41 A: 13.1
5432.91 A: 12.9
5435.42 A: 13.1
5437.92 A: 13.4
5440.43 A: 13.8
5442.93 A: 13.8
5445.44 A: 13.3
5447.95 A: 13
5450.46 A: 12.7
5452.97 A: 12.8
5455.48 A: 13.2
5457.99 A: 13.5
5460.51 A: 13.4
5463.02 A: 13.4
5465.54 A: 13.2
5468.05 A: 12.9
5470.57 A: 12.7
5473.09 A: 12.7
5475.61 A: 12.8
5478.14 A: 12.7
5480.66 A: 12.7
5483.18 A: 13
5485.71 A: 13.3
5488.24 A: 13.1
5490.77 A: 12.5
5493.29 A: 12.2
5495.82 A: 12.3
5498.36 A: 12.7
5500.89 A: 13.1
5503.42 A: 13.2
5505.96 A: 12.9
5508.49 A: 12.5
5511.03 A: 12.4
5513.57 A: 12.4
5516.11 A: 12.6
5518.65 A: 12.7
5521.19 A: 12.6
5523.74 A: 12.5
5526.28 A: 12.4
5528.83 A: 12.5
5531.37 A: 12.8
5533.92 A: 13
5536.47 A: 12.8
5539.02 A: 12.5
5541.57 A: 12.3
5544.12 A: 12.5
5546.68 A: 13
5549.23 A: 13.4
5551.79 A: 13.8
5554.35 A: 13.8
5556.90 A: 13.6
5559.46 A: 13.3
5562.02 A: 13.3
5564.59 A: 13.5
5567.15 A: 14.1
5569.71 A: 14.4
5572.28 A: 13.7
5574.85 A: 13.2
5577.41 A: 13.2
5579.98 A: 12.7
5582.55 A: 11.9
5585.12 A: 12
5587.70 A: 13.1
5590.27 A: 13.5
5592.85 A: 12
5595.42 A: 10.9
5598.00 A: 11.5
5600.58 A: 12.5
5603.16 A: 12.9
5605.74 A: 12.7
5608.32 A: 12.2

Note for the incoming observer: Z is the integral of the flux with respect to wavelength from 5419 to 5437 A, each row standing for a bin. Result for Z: 240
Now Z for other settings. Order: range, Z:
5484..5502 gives 229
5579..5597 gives 221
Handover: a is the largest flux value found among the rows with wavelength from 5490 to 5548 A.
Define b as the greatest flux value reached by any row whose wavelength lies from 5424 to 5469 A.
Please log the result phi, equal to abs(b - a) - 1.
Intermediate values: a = 13.2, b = 13.8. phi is -0.4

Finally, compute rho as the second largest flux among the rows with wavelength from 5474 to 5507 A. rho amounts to 13.2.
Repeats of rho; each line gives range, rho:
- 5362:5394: 13.6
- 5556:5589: 14.1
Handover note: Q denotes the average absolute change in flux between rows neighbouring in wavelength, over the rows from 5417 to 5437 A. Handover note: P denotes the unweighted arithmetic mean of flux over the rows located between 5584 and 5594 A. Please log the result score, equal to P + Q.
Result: 12.86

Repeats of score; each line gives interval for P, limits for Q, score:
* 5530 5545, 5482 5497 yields 12.95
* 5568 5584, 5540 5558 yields 13.47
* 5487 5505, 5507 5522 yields 12.83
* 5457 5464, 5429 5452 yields 13.71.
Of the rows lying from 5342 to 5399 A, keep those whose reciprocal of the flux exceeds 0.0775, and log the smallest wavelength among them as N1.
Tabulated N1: 5363.31 A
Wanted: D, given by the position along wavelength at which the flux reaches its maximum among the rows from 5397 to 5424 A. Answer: 5422.92 A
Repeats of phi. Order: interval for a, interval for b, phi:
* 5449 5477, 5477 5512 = -0.8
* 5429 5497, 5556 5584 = -0.4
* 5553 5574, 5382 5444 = -0.4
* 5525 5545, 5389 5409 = -0.9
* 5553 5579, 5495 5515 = 0.2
